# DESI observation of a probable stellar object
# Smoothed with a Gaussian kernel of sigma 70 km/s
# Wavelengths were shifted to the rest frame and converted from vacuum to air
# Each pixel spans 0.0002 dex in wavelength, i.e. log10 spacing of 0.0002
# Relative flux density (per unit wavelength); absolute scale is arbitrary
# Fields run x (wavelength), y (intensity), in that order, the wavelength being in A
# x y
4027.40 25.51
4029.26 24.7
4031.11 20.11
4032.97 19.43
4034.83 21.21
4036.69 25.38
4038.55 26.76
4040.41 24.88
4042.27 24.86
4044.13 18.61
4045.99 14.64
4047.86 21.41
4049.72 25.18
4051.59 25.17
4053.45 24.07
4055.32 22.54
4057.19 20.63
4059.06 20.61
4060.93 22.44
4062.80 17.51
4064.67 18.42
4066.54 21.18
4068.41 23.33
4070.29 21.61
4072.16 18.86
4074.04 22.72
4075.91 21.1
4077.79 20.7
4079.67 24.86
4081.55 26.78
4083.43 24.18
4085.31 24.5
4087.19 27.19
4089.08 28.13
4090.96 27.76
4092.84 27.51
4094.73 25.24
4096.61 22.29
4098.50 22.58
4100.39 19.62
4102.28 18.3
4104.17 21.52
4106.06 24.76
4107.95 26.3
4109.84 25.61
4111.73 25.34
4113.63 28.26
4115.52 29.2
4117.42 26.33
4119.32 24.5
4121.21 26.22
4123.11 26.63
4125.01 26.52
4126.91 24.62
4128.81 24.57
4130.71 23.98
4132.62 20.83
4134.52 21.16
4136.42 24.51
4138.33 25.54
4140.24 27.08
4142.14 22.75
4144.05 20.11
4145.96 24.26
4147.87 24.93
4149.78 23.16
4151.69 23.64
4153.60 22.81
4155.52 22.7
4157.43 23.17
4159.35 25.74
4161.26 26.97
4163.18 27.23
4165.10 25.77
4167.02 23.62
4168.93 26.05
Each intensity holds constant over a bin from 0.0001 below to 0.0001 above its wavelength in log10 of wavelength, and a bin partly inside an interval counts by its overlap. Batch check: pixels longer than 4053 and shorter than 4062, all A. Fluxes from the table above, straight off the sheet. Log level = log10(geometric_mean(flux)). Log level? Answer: 1.343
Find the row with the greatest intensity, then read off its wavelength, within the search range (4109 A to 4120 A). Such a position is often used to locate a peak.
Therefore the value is 4115.52 A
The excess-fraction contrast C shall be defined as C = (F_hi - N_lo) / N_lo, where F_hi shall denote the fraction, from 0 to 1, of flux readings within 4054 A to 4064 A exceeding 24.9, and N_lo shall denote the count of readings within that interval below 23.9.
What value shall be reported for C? -1.00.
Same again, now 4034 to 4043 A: -0.60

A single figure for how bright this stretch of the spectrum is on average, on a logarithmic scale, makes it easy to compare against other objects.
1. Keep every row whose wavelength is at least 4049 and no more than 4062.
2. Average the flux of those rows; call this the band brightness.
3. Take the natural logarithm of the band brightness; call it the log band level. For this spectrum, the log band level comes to 3.13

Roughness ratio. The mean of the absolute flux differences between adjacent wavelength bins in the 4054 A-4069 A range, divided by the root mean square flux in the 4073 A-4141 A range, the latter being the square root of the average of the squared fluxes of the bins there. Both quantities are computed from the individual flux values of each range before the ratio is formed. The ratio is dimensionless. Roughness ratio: 0.084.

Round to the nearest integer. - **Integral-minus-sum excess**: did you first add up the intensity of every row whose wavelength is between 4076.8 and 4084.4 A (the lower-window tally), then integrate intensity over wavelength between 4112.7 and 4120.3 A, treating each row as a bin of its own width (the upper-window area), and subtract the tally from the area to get 109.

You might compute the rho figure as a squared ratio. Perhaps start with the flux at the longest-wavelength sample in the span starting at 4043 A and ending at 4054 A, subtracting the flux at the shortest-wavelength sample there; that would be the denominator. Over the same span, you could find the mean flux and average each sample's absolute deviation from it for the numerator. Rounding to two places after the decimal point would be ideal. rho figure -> 0.36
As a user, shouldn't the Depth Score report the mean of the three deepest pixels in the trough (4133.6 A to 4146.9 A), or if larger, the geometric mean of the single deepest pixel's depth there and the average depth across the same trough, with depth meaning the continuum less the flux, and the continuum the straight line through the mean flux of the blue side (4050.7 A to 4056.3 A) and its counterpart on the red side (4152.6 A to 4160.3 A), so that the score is 2.3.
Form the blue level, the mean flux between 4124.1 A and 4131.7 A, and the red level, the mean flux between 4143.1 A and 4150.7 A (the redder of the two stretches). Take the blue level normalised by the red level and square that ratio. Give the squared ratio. 1.16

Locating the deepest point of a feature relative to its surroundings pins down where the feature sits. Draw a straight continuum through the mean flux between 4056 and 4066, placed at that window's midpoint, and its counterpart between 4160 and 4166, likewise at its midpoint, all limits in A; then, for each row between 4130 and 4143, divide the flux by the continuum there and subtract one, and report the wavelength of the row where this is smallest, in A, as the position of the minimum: 4132.62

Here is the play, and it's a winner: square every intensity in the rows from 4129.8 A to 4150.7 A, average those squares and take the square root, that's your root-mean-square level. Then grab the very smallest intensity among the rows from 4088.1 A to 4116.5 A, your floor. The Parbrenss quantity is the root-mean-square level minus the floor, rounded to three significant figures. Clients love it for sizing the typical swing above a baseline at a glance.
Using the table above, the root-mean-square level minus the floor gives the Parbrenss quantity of 5.27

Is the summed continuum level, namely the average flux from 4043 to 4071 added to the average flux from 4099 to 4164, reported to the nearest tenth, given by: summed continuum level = 45.5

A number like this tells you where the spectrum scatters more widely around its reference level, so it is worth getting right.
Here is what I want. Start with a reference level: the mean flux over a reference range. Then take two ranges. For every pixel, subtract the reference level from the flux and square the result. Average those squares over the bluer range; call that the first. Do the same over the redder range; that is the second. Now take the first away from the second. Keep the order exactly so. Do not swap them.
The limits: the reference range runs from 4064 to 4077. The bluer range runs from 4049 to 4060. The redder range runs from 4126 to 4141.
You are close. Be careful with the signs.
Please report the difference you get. 5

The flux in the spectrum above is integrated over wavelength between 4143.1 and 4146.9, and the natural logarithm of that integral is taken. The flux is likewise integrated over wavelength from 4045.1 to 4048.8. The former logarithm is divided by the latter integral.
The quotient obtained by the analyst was 0.066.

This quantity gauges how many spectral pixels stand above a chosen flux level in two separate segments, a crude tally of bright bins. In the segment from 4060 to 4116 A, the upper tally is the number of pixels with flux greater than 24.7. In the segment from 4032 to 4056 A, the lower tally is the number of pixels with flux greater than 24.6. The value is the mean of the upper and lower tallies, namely 9.5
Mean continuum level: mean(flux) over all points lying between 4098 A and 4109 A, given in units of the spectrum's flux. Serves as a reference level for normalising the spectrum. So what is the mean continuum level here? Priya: 22.2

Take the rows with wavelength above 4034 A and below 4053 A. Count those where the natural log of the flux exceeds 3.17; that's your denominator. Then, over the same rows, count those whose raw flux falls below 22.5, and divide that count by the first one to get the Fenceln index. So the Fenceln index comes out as 0.67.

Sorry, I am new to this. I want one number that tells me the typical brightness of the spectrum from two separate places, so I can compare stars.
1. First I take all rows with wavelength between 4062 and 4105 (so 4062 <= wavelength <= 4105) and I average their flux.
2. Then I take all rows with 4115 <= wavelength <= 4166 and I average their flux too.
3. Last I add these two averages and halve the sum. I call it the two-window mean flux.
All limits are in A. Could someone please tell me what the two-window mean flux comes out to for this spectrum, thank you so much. 23.7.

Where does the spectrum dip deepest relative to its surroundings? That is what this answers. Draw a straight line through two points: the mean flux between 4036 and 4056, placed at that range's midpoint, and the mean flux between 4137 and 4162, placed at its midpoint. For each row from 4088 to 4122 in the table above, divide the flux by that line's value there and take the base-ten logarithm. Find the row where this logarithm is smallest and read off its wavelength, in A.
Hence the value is 4102.28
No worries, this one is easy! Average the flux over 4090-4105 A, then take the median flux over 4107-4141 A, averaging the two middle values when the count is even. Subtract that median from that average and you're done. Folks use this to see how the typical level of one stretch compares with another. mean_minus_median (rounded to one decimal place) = -2.5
